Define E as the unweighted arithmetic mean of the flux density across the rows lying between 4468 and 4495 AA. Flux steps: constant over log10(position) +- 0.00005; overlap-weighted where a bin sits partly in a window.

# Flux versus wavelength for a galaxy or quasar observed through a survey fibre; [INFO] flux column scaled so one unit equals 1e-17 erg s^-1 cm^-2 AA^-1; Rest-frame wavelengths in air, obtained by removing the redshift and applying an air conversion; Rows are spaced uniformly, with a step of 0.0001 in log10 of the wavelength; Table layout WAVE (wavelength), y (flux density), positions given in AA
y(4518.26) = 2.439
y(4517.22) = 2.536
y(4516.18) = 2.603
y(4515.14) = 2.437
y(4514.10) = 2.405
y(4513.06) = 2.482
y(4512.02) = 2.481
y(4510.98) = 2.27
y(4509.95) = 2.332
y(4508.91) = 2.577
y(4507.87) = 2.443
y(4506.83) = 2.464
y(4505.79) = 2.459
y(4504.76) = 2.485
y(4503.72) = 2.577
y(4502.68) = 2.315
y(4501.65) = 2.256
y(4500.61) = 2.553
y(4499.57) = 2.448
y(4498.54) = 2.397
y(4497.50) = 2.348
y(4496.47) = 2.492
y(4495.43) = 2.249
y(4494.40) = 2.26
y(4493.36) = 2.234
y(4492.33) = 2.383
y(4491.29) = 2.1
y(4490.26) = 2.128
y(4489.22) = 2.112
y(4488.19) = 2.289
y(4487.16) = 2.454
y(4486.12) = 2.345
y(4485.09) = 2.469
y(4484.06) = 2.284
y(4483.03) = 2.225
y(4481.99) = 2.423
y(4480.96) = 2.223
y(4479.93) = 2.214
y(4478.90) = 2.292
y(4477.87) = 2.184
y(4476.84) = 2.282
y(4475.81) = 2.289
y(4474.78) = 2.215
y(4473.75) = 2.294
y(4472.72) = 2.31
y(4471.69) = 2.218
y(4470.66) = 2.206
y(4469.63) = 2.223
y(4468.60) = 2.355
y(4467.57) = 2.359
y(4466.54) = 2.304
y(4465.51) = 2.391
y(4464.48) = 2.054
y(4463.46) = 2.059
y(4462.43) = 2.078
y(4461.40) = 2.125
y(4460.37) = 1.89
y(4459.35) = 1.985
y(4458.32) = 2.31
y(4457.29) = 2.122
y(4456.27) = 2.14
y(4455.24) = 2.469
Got 2.27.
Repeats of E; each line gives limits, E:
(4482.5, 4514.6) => 2.37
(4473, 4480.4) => 2.25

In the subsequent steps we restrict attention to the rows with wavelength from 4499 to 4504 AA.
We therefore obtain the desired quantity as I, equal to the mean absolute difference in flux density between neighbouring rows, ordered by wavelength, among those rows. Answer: 0.18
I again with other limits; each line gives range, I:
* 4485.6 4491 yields 0.12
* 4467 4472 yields 0.04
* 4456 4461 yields 0.16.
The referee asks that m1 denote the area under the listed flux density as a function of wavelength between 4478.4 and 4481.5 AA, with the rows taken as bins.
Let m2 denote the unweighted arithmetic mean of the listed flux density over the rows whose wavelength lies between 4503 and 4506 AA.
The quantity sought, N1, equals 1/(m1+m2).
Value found 0.106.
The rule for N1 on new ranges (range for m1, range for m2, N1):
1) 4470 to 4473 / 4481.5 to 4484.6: 0.111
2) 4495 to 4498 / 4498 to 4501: 0.105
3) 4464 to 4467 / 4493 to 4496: 0.111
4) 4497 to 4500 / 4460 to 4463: 0.108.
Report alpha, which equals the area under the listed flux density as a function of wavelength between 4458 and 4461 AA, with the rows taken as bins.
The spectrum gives 6.1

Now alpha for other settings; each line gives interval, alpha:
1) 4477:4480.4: 7.6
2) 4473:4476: 6.8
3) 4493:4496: 6.7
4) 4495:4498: 7.1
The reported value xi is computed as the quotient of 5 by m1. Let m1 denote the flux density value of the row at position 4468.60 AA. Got 2.12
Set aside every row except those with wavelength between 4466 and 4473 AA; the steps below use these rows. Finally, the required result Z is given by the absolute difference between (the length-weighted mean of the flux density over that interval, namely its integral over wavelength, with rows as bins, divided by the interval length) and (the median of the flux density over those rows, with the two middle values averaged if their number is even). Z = 0.025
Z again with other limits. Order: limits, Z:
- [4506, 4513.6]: 0.028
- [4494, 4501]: 0.004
